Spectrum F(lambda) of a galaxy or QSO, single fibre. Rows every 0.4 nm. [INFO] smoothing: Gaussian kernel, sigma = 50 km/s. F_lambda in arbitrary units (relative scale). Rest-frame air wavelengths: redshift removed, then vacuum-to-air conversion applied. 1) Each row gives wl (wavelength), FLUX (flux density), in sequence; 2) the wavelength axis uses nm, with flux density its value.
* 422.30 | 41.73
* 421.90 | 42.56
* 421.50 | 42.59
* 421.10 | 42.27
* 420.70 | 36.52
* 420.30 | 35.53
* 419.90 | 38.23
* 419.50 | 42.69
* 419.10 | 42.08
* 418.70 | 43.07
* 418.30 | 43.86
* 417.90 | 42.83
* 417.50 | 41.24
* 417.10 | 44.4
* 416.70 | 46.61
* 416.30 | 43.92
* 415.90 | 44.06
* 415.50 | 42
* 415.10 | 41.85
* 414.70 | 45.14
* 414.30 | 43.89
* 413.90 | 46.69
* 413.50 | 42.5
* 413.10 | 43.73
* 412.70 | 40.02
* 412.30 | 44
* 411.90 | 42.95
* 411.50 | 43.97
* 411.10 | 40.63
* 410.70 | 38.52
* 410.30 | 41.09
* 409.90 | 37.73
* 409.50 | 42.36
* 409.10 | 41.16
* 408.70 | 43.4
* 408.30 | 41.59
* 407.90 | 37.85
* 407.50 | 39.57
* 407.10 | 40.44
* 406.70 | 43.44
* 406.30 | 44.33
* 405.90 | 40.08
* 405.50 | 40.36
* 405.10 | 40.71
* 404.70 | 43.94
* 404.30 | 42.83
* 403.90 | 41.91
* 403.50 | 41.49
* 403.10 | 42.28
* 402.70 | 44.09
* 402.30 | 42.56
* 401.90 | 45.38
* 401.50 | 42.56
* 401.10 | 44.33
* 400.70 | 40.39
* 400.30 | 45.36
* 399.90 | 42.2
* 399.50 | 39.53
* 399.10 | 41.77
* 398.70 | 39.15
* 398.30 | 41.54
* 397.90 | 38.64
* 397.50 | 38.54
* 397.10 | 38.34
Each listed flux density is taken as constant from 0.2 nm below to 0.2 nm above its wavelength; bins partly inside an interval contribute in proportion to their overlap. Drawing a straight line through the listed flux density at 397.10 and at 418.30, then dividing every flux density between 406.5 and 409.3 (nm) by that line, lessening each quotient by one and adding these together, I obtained 0.0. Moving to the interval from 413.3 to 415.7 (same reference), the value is 0.1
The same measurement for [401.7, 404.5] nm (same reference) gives 0.5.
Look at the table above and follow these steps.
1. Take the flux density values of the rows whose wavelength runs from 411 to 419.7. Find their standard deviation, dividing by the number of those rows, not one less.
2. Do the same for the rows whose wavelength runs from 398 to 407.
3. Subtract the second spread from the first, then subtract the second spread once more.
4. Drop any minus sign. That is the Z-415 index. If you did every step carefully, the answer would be 1.91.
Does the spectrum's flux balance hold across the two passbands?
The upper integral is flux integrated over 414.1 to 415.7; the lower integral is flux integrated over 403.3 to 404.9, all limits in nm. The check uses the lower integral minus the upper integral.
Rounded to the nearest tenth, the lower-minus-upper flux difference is -1.1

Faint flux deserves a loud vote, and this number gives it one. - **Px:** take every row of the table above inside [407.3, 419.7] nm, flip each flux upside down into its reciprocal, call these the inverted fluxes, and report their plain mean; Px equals 0.0236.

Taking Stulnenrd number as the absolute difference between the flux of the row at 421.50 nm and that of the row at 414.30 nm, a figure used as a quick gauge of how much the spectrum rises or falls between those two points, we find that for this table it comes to 1.3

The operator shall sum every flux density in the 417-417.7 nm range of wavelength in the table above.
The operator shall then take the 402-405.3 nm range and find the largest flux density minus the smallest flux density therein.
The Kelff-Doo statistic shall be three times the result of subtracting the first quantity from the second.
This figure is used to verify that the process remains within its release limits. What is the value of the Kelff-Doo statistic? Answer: -247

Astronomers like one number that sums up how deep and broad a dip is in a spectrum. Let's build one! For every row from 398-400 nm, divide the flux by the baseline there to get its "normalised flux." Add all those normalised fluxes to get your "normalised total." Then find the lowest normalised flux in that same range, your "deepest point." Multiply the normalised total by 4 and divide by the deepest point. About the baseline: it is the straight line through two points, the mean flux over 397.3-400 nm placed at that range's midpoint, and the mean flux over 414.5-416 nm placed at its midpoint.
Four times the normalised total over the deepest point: 20.8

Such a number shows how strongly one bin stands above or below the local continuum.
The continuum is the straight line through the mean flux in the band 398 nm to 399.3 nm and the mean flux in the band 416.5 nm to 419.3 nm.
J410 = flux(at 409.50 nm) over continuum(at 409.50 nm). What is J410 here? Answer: 1.00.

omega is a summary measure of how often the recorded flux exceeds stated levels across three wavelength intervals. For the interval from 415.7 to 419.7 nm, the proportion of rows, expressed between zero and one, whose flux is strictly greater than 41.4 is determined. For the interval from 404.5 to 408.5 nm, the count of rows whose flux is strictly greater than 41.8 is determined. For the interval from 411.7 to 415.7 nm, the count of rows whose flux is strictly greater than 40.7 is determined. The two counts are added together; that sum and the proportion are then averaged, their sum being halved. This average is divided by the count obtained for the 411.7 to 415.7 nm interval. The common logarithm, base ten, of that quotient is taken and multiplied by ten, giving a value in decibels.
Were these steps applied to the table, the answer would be -1.4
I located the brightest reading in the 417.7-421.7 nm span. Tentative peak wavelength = 418.30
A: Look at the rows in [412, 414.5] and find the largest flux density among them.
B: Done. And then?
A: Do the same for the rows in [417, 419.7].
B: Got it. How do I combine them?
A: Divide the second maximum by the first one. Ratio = 0.95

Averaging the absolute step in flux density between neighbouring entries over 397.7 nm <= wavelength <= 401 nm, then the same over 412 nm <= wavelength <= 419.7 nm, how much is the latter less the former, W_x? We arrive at -1.0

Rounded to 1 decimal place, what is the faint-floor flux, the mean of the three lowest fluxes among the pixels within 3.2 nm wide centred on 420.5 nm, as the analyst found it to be 36.8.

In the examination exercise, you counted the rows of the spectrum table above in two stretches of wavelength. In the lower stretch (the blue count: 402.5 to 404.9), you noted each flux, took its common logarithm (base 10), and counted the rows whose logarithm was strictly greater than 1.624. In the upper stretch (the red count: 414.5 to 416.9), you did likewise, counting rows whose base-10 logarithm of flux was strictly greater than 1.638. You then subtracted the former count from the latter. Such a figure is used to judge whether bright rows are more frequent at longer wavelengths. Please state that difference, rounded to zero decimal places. 0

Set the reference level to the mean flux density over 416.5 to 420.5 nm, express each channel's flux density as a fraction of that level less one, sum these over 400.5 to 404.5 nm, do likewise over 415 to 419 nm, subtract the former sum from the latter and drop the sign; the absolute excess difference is 0.14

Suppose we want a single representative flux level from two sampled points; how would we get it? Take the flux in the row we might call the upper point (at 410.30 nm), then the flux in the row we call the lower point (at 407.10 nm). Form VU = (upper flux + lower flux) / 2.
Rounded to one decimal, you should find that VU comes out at 40.8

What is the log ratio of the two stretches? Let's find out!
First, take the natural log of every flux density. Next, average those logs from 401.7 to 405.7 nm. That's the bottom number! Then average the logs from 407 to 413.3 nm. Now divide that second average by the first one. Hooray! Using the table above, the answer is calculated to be 0.99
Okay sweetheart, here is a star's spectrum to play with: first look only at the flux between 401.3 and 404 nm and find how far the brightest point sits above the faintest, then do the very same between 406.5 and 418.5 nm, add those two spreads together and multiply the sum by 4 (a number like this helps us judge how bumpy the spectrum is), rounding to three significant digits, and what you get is 51.4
